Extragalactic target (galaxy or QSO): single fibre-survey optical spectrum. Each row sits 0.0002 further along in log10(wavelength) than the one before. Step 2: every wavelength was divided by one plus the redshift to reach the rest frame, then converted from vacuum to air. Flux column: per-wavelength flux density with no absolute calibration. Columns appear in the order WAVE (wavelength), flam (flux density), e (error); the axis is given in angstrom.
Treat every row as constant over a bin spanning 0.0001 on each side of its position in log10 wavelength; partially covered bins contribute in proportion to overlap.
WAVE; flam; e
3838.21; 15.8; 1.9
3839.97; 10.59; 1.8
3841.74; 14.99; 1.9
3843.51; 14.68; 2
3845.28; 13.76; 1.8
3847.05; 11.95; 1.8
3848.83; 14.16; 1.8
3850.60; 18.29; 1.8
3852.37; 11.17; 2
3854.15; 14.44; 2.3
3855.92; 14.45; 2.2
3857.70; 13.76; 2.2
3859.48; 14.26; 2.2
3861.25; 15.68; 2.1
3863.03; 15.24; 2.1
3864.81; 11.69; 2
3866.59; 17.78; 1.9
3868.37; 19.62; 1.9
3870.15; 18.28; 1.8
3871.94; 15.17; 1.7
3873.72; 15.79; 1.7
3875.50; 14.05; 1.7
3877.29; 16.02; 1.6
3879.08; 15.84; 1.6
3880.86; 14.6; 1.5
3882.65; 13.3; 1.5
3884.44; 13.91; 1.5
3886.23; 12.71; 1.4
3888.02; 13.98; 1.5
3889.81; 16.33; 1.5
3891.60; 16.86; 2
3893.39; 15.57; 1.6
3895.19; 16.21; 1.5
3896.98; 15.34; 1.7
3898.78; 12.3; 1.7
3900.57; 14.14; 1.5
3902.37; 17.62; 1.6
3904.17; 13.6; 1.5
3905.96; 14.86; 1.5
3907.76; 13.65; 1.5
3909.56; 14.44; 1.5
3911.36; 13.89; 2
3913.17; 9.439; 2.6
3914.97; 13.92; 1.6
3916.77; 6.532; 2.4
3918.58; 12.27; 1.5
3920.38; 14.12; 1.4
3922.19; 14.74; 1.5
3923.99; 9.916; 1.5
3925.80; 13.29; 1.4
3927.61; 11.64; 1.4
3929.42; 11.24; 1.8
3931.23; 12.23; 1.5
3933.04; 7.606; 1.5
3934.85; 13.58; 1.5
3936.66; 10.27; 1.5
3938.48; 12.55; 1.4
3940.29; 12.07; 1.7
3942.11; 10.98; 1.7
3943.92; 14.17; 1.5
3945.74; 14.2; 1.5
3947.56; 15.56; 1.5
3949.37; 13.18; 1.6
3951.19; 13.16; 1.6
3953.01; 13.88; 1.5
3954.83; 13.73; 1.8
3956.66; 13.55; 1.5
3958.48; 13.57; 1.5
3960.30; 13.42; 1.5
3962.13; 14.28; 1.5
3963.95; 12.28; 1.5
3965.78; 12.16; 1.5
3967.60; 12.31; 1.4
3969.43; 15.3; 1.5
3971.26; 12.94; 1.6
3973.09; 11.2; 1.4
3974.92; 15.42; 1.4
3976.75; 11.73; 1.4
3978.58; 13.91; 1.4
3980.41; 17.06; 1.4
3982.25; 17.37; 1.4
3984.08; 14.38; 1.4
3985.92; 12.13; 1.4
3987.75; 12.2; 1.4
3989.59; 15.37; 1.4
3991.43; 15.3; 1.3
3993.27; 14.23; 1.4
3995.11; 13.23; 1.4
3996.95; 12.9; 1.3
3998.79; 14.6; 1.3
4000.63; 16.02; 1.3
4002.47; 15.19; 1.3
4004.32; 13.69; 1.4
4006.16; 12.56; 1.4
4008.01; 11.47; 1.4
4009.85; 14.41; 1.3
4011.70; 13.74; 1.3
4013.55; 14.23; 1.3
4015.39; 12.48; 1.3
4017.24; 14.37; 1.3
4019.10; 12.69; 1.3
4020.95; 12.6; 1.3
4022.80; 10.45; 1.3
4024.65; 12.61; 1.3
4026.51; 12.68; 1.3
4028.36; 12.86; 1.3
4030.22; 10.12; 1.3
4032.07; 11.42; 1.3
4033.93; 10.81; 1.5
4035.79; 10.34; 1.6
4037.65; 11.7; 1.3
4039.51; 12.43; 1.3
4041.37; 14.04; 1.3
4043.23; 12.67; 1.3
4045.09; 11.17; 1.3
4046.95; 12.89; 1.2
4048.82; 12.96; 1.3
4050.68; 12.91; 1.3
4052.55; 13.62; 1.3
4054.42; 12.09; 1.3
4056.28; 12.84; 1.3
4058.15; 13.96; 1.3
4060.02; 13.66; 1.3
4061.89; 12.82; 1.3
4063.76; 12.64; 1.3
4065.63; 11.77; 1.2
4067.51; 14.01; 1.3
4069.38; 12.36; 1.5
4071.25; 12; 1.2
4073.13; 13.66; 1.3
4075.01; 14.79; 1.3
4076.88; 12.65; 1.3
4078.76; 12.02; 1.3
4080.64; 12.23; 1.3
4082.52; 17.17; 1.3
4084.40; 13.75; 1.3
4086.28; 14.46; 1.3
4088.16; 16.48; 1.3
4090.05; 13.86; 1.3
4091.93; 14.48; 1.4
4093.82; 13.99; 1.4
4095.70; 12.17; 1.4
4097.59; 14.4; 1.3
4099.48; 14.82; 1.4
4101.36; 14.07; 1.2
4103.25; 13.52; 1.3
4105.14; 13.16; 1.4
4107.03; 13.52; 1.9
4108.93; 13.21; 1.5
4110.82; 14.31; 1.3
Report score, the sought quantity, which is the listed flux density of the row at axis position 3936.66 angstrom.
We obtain 10.27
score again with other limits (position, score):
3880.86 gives 14.6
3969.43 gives 15.3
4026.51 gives 12.68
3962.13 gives 14.28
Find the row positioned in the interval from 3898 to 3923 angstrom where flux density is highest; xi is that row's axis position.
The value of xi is 3902.37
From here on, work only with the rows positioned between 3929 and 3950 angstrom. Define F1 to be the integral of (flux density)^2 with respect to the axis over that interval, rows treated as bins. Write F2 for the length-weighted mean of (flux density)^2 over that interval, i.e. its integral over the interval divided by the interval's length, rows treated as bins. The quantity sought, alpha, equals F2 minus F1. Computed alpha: -3120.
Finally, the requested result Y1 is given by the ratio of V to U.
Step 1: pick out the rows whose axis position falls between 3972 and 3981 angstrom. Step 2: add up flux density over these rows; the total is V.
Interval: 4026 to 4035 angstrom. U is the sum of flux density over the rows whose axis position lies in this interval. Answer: 1.20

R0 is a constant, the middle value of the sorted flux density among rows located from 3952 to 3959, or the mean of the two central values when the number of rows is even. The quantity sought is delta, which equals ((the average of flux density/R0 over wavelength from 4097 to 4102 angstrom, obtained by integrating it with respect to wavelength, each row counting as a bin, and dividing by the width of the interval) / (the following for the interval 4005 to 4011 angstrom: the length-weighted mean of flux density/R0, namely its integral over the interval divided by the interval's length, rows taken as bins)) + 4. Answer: 5.12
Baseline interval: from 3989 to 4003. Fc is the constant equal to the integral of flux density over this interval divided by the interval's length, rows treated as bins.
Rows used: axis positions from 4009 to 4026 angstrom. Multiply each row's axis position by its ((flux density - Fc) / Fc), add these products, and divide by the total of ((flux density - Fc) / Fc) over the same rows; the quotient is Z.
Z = 4020.0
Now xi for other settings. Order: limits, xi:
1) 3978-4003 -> 3982.25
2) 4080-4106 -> 4082.52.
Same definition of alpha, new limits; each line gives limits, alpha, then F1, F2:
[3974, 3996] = -4396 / 4605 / 209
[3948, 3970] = -3798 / 3979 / 181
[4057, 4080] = -3745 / 3915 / 170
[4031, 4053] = -3153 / 3304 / 150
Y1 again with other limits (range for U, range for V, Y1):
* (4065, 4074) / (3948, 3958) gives 1.06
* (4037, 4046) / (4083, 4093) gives 1.18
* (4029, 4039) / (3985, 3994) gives 1.27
